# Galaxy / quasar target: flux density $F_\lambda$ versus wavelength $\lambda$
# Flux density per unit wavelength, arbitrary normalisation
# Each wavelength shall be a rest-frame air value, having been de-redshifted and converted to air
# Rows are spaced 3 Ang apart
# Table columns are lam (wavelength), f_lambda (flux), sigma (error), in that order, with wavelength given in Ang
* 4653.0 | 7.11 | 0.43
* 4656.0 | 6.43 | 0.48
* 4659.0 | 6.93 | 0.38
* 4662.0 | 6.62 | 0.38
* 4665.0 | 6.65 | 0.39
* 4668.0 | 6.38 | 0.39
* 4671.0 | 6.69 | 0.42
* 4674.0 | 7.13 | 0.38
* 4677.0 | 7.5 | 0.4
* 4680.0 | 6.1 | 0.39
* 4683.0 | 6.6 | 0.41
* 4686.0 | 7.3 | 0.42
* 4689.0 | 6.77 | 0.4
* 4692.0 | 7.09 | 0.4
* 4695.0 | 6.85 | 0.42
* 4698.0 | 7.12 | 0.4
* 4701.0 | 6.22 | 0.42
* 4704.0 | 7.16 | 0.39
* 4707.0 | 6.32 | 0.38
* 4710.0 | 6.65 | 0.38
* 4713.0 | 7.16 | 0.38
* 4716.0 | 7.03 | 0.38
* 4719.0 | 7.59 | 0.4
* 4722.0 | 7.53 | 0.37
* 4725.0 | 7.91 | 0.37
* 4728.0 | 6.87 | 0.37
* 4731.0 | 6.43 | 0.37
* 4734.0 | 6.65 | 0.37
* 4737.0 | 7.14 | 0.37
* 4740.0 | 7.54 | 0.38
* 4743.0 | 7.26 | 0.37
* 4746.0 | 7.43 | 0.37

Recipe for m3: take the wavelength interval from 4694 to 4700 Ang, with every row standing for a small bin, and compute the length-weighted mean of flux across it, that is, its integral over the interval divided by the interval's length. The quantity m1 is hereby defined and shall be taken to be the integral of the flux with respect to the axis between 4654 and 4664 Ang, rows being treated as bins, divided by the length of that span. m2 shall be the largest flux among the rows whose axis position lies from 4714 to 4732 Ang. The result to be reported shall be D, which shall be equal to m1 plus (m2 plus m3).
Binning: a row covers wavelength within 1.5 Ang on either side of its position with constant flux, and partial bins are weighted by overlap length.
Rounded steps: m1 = 6.7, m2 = 7.91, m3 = 6.93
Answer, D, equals 21.5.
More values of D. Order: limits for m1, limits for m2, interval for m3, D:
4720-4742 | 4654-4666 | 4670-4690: 21.0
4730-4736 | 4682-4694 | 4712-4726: 21.3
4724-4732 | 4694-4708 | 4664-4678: 21.1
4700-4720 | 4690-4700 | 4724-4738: 21.0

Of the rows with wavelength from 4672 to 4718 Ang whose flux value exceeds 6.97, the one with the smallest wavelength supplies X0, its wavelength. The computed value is 4674.0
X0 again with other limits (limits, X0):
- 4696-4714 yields 4698.0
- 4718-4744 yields 4719.0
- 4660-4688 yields 4674.0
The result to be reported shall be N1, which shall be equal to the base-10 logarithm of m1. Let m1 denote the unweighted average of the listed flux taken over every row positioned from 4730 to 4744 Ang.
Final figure 0.845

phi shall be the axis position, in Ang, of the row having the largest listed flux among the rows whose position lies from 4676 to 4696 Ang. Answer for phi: 4677.0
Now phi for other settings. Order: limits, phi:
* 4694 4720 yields 4719.0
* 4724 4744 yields 4725.0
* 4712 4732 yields 4725.0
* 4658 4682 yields 4677.0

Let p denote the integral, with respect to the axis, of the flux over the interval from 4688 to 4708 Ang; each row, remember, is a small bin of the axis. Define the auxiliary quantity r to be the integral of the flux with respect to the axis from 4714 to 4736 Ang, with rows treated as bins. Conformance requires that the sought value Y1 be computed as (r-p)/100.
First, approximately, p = 136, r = 157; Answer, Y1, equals 0.21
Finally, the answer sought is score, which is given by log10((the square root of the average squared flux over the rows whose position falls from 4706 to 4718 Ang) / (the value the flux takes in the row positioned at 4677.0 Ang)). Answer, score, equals -0.04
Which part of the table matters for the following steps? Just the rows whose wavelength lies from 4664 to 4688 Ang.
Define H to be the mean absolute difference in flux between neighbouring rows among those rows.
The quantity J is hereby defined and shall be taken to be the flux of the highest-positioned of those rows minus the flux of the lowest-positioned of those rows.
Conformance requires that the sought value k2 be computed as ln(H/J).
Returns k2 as -0.1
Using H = 0.57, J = 0.65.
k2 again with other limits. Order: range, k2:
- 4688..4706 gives 0.3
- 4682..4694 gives 0.1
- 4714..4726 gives -1.0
